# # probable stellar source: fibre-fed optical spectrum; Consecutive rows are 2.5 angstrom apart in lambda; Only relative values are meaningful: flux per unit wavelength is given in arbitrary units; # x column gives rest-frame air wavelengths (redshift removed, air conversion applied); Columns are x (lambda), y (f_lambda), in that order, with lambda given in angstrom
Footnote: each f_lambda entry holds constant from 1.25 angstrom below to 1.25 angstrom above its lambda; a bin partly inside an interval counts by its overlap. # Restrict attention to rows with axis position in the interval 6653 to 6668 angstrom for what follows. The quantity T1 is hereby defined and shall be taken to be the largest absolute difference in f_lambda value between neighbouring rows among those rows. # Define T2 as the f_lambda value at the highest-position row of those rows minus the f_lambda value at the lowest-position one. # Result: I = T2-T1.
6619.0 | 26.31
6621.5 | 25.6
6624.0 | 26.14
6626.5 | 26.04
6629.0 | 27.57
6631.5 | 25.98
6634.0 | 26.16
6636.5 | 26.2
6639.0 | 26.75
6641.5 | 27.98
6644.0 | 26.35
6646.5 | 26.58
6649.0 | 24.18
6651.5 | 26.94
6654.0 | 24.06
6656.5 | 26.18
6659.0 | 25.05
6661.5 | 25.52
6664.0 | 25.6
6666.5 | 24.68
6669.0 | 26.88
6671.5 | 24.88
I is -1.5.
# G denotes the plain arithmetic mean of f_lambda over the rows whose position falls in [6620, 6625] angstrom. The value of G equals 25.9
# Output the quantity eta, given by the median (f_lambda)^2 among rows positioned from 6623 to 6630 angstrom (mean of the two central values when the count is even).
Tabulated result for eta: 683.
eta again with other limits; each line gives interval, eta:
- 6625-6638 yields 684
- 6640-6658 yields 694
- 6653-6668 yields 639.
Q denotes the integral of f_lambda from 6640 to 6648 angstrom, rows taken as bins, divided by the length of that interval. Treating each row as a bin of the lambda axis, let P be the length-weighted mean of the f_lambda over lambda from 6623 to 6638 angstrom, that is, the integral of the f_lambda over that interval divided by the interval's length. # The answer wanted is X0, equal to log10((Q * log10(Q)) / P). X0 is 0.164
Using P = 26.4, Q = 26.9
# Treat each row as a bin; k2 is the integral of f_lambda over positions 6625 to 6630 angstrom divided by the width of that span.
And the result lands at 26.7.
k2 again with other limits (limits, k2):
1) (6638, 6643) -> 27.3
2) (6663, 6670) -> 25.7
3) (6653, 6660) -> 25.1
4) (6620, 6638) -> 26.2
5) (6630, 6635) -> 26.1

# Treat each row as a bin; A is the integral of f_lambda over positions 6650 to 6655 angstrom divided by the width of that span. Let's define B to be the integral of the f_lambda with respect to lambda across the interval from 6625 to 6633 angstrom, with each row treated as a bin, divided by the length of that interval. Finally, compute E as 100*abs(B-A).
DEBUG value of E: 100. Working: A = 25.5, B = 26.51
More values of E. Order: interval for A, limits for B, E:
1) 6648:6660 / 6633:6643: 147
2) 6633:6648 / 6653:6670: 121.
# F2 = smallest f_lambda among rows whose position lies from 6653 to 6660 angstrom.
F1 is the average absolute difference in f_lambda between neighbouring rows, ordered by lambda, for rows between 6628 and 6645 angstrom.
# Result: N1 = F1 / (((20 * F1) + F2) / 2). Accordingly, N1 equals 0.042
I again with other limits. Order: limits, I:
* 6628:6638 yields -3.0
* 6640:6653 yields -3.8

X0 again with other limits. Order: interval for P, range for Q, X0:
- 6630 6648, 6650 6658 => 0.134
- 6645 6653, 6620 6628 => 0.153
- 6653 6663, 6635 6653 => 0.172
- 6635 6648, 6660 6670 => 0.131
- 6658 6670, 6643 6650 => 0.153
